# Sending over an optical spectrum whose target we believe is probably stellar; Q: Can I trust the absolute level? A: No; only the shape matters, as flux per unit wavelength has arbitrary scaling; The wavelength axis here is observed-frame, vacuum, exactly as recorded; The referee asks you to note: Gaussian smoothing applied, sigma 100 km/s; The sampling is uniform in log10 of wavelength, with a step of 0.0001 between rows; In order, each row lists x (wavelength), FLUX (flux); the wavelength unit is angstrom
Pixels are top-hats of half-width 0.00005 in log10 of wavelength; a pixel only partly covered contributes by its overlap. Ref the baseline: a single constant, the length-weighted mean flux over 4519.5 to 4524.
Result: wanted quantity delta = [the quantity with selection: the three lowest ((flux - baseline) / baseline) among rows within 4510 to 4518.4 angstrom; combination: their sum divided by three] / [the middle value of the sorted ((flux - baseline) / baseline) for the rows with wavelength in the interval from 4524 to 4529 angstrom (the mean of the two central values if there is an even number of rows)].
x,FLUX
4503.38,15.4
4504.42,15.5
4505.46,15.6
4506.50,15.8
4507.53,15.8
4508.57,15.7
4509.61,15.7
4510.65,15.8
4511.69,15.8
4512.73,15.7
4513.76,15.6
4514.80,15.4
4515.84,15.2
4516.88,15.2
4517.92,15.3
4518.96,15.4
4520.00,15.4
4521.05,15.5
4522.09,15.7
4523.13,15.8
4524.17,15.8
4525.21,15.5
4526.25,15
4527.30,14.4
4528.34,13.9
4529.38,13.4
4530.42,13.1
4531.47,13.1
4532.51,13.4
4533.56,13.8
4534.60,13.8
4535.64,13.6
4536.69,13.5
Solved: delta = 0.6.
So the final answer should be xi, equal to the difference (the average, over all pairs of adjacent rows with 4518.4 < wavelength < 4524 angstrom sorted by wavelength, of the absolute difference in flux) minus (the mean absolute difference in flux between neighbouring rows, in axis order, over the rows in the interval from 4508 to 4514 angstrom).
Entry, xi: 0.0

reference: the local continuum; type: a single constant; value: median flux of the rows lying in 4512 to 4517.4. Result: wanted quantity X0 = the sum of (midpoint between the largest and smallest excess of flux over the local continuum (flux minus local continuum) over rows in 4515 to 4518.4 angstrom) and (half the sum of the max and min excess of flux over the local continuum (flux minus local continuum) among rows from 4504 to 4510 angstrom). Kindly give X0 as 0.1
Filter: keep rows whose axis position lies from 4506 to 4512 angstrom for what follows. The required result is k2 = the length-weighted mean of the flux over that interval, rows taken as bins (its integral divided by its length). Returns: 15.8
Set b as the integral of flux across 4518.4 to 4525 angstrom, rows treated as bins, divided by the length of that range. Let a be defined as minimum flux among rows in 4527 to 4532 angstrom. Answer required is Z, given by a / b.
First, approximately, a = 13.1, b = 15.6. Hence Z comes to 0.84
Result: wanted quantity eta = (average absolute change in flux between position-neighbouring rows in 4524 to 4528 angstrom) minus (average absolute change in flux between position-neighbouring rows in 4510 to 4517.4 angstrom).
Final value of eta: 0.37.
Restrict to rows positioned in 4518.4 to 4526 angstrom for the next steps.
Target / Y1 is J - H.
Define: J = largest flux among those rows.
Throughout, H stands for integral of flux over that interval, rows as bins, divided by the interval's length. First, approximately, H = 15.56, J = 15.8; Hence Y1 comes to 0.24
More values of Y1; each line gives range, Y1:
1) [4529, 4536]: 0.34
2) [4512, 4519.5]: 0.27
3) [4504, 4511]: 0.11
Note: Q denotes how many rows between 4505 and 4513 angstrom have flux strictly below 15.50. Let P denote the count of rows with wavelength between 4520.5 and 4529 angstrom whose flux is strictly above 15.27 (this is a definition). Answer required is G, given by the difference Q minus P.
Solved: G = -5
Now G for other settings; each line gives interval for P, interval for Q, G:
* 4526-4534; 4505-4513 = 0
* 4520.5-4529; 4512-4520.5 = 1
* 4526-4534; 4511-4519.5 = 5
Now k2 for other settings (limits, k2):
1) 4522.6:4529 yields 15.0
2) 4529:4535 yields 13.4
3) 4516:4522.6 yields 15.4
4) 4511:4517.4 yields 15.5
